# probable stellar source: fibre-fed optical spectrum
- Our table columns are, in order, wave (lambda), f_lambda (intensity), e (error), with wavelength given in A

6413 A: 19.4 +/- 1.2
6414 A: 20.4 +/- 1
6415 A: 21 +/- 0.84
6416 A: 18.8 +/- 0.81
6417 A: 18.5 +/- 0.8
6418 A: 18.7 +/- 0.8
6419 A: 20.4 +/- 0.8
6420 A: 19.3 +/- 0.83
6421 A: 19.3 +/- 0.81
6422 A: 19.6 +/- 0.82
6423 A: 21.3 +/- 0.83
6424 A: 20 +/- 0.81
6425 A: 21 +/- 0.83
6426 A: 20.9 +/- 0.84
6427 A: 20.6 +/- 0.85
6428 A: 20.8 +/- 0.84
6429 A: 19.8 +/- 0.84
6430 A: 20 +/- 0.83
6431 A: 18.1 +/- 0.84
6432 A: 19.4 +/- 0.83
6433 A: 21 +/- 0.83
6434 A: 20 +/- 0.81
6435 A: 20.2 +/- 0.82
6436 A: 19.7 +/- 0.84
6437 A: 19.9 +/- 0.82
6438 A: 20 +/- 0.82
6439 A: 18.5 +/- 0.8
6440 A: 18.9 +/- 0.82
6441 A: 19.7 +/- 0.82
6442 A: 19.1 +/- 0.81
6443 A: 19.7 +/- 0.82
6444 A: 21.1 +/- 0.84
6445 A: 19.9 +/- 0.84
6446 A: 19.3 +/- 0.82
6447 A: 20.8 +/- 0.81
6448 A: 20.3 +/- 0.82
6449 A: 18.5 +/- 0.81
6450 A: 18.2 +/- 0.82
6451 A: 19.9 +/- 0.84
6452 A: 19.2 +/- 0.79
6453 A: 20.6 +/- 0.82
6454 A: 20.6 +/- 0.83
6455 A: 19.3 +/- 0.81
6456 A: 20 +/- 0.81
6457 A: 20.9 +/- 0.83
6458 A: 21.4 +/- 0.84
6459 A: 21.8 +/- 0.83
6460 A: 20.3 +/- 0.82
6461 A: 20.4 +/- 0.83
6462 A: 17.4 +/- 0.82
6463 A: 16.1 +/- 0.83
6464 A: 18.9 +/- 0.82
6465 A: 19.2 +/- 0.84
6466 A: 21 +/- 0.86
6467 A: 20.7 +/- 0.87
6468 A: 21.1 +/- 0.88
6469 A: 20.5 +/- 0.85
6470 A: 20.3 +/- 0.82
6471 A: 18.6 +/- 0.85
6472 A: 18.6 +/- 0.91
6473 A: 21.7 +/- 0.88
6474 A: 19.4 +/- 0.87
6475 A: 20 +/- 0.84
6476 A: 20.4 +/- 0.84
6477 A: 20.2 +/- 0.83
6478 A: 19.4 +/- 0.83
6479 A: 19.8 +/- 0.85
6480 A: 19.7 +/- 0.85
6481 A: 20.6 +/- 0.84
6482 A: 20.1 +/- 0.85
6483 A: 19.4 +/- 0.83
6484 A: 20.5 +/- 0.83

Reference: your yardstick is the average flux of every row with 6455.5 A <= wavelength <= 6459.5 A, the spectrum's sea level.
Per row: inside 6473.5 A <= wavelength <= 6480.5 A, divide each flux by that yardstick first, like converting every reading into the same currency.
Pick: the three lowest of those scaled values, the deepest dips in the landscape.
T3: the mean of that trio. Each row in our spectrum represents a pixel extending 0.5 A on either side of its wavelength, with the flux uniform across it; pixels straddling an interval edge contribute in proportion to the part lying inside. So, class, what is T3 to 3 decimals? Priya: 0.927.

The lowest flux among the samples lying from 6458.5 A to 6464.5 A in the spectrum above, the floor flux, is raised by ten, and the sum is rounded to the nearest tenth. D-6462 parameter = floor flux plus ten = 26.1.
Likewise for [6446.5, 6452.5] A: 28.2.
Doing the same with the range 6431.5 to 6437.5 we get 29.4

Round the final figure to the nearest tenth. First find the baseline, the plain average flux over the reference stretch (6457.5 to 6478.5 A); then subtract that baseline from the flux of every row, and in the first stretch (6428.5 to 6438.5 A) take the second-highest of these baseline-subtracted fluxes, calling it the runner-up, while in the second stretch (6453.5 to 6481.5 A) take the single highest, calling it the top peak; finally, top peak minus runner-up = 1.6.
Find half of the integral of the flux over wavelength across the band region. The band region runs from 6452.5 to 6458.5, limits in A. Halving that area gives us 61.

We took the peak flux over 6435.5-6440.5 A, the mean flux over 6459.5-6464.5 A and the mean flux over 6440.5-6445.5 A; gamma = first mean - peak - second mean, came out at -21.3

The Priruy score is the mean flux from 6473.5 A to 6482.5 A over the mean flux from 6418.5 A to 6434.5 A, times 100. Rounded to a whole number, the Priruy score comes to 99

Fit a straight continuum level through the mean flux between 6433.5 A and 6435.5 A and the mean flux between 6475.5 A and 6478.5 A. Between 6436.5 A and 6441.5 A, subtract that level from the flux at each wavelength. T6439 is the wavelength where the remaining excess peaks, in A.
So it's 6438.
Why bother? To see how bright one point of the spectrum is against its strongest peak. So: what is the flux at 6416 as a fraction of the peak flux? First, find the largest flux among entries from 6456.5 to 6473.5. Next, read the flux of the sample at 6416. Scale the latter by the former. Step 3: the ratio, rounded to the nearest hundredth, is 0.86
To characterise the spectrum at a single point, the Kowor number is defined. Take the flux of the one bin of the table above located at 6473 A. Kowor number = 21.7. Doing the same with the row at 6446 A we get 19.3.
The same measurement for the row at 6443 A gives 19.7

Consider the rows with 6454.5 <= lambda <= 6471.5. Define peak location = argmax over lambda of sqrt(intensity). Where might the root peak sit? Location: 6459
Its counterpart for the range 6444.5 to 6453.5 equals 6447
